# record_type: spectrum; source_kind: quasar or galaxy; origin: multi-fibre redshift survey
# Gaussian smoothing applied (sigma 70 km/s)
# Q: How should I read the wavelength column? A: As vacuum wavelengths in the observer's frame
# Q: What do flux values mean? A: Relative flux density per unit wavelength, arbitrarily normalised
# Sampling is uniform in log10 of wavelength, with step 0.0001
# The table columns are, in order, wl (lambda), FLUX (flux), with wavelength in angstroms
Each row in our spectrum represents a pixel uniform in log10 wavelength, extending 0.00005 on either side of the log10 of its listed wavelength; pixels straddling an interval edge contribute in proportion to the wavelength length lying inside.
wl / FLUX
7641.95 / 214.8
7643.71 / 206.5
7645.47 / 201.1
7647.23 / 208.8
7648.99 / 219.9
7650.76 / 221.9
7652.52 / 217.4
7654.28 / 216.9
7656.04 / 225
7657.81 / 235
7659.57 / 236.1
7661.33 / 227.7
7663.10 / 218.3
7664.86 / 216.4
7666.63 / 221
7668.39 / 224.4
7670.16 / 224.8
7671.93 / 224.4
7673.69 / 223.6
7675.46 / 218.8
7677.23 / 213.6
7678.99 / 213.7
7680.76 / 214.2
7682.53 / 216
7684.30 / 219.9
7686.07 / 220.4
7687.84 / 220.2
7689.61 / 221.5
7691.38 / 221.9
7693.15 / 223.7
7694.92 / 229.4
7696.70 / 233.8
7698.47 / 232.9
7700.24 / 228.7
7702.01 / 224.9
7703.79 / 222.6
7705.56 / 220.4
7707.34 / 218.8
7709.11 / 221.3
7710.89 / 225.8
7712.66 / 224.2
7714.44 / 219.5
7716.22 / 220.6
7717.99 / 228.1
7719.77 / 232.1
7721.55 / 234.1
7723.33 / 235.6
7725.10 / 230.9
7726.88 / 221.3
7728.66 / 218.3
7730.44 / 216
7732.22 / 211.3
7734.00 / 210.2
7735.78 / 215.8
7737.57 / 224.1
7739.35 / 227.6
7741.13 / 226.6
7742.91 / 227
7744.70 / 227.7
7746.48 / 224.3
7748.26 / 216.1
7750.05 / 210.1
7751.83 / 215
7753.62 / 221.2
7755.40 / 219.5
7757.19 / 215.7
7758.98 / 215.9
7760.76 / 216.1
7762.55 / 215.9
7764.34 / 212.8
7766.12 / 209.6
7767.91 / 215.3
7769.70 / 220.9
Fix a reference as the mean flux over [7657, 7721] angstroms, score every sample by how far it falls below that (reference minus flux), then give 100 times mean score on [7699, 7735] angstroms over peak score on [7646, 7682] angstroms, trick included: 0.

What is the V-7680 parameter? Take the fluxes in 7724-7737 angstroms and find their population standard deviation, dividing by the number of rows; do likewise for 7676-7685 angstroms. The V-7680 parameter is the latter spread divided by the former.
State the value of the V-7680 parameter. 0.37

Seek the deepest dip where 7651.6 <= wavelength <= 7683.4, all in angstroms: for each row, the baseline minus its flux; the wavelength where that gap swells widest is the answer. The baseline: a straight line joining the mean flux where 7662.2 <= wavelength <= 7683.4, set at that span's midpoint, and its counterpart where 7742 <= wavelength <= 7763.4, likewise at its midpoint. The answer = 7677.23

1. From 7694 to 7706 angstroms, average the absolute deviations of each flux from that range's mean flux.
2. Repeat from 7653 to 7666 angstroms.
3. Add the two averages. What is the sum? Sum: 10.9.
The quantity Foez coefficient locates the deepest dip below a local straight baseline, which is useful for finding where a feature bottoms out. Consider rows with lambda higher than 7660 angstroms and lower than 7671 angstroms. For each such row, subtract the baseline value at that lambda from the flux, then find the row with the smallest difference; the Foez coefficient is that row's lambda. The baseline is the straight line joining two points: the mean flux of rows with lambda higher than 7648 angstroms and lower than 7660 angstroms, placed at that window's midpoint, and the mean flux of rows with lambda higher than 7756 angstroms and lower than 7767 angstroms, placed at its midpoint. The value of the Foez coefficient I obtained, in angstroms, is 7664.86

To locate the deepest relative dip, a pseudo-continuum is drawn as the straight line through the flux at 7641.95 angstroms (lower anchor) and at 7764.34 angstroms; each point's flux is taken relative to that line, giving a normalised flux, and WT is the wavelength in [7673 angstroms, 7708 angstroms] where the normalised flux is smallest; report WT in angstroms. 7677.23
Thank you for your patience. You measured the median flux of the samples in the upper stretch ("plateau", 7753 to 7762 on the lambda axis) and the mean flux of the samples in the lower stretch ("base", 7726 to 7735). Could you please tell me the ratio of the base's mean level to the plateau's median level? 1.00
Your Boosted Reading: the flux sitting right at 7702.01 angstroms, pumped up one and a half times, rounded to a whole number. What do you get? 337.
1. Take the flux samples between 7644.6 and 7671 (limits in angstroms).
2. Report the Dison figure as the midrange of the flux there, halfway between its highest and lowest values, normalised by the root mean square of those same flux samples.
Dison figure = 0.99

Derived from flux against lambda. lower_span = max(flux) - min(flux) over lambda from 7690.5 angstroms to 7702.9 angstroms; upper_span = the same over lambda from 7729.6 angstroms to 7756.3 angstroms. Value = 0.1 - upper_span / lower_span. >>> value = -1.38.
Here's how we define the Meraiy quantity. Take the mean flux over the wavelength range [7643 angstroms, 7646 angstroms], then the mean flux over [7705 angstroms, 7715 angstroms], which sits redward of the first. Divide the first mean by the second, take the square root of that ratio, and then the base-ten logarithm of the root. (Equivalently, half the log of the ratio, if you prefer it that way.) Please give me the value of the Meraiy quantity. -0.018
